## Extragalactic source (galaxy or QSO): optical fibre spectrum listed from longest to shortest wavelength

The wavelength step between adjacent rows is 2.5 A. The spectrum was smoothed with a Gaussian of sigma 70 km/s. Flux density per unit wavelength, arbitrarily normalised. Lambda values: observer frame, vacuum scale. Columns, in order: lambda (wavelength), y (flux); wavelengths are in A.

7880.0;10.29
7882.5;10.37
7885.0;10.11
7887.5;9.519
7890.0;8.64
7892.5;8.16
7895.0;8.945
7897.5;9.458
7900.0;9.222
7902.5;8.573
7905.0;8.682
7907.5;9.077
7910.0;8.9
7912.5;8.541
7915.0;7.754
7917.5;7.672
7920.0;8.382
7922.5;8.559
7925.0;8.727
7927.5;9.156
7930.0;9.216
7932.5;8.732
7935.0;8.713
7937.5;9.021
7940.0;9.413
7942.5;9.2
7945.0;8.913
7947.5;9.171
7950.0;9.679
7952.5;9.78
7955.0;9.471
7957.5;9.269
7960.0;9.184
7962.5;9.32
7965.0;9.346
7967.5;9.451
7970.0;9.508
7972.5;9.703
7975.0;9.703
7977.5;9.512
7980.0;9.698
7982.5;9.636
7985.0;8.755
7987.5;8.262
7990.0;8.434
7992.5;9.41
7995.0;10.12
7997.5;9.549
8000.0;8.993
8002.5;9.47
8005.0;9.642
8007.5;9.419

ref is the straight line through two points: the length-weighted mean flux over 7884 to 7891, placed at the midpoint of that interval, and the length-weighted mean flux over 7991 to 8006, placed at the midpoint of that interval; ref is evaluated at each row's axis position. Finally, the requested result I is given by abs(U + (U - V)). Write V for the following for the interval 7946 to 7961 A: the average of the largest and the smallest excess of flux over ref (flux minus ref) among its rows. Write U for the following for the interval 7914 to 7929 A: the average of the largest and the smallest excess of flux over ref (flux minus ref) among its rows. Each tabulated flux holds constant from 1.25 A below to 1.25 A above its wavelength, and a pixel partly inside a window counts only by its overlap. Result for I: 2.1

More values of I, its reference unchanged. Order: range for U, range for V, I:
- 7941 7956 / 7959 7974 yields 0.2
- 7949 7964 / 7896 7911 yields 0.4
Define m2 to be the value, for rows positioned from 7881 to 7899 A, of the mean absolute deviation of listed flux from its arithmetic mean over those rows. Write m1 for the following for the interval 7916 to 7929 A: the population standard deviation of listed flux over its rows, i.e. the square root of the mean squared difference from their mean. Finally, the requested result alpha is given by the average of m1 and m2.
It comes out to 0.56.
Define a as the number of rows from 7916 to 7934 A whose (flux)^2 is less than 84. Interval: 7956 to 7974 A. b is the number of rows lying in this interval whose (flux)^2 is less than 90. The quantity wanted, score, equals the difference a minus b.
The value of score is 1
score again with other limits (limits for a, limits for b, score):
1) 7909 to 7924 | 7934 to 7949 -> 0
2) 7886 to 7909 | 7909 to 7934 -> -4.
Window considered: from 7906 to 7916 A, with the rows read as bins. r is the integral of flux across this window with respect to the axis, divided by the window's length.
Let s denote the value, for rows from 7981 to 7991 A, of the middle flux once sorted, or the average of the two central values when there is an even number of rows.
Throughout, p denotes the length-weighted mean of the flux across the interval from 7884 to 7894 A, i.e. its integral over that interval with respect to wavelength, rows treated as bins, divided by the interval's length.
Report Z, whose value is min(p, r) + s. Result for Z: 17.2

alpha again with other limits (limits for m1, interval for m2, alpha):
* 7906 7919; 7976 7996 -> 0.57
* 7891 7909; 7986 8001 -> 0.48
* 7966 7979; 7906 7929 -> 0.25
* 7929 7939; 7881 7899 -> 0.42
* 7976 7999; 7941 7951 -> 0.41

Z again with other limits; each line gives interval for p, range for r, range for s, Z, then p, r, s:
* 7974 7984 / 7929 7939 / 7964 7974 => 18.4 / 9.6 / 8.93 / 9.48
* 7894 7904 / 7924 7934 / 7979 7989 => 18.2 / 9.0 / 8.96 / 9.20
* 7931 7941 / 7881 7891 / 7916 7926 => 17.4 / 9.0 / 9.70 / 8.47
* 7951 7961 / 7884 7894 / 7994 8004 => 18.6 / 9.4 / 9.08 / 9.51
